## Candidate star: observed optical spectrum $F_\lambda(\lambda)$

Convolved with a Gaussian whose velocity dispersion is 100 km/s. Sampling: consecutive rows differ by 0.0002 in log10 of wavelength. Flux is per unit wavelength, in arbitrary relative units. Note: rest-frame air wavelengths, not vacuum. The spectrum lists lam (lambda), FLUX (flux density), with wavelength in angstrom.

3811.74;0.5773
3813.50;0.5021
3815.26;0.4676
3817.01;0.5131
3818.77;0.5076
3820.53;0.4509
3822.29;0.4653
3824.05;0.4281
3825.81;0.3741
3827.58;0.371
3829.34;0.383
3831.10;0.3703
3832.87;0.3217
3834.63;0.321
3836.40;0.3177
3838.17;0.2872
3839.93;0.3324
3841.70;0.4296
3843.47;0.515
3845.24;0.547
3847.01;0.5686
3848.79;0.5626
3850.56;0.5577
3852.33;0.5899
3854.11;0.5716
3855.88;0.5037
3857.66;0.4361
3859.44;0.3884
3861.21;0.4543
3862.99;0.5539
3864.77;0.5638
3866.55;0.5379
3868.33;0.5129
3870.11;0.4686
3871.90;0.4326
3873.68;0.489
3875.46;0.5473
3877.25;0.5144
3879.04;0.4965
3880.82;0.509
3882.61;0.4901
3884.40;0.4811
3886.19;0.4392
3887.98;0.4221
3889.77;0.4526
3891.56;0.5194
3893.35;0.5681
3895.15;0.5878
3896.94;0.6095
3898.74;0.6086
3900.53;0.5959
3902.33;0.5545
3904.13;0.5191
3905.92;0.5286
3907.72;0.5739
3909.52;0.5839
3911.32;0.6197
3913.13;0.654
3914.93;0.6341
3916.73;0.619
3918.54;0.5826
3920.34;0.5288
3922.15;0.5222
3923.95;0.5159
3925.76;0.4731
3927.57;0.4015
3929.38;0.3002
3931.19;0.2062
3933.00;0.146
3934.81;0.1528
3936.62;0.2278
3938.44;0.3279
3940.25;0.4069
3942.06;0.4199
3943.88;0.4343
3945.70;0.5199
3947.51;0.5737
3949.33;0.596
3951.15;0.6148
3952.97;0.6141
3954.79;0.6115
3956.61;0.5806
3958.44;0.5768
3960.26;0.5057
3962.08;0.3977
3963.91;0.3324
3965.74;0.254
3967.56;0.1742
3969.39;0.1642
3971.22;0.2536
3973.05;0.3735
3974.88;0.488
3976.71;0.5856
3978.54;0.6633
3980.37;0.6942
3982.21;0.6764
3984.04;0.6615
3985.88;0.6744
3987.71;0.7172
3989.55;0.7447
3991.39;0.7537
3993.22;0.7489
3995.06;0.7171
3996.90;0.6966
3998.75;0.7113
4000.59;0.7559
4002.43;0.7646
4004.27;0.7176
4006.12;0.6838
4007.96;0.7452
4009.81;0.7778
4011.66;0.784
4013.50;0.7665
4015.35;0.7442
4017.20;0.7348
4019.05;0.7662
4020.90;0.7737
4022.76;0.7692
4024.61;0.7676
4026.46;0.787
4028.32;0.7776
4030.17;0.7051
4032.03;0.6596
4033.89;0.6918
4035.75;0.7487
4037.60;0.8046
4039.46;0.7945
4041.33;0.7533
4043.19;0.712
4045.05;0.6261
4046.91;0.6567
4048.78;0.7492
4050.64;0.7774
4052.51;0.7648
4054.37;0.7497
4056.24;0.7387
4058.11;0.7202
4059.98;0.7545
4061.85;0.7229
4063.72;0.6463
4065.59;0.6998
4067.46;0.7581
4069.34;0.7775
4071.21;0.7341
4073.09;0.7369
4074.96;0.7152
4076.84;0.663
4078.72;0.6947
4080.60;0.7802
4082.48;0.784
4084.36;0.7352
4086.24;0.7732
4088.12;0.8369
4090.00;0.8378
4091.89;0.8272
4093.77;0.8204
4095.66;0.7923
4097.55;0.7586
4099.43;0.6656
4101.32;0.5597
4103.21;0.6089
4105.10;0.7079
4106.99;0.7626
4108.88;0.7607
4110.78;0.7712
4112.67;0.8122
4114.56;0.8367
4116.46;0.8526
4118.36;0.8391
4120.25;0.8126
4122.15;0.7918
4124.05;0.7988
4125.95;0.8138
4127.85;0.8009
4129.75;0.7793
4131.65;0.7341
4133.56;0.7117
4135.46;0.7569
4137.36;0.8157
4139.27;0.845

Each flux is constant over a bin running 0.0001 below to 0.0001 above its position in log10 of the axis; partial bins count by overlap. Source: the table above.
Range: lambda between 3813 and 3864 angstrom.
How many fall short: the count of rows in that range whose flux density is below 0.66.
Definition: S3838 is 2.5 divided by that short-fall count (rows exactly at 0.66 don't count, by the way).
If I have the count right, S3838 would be 0.09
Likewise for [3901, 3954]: 0.09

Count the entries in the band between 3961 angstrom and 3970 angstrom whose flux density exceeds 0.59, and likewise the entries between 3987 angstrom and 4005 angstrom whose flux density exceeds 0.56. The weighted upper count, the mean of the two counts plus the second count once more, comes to 15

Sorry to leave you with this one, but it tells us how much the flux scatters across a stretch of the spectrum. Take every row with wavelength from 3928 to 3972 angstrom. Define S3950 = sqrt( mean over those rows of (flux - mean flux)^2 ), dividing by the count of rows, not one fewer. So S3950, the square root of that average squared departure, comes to 0.17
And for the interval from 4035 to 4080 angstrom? 0.05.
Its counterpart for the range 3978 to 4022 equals 0.04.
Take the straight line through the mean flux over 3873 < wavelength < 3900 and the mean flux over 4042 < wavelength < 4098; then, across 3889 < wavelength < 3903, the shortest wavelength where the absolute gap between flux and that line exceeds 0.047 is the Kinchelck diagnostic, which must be 3889.77 angstrom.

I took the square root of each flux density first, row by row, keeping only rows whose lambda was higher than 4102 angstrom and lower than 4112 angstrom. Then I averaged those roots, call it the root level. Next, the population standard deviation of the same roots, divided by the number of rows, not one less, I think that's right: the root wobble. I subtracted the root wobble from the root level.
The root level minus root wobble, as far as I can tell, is 0.81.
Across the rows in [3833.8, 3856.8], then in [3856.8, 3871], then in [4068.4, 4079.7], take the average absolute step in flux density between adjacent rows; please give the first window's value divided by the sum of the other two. 0.49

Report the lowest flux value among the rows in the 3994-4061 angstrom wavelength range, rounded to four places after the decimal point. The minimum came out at 0.6261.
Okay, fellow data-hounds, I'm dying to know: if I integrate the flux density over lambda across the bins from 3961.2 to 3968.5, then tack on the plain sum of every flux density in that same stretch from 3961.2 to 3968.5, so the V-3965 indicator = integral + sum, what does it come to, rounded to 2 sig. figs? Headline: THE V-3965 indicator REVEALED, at 3.3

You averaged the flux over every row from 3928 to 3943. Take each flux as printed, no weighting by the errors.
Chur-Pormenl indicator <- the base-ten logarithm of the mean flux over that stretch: -0.56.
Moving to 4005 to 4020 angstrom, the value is -0.12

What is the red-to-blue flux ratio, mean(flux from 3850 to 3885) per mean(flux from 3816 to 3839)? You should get 1.3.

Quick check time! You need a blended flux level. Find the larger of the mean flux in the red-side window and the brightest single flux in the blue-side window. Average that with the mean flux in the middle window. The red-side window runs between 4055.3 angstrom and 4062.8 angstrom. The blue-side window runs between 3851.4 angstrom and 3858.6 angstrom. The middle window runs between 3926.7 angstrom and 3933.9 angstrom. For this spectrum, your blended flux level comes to 0.50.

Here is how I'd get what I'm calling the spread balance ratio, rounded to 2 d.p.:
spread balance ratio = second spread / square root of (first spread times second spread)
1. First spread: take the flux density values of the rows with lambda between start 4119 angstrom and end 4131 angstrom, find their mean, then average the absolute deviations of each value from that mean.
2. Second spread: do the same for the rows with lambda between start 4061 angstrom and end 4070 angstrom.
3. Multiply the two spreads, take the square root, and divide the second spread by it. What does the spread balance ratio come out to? 2.00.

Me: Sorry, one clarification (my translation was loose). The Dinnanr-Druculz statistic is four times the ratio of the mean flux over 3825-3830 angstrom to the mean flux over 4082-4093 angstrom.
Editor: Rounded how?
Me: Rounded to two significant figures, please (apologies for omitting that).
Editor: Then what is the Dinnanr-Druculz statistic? 1.9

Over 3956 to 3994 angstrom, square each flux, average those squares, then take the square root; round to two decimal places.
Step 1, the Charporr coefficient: 0.56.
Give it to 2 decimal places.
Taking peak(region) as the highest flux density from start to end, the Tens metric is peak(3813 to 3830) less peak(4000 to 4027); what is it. -0.27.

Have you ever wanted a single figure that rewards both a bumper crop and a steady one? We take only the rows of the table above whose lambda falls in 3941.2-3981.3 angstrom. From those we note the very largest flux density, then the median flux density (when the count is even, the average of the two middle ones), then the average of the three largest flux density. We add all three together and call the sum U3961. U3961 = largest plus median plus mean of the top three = 1.9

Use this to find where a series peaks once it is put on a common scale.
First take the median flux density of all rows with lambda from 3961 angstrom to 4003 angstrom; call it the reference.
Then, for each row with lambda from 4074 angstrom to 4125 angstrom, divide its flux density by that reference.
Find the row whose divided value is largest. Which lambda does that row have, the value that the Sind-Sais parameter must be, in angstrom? 4116.46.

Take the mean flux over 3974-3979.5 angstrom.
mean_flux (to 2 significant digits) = 0.58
